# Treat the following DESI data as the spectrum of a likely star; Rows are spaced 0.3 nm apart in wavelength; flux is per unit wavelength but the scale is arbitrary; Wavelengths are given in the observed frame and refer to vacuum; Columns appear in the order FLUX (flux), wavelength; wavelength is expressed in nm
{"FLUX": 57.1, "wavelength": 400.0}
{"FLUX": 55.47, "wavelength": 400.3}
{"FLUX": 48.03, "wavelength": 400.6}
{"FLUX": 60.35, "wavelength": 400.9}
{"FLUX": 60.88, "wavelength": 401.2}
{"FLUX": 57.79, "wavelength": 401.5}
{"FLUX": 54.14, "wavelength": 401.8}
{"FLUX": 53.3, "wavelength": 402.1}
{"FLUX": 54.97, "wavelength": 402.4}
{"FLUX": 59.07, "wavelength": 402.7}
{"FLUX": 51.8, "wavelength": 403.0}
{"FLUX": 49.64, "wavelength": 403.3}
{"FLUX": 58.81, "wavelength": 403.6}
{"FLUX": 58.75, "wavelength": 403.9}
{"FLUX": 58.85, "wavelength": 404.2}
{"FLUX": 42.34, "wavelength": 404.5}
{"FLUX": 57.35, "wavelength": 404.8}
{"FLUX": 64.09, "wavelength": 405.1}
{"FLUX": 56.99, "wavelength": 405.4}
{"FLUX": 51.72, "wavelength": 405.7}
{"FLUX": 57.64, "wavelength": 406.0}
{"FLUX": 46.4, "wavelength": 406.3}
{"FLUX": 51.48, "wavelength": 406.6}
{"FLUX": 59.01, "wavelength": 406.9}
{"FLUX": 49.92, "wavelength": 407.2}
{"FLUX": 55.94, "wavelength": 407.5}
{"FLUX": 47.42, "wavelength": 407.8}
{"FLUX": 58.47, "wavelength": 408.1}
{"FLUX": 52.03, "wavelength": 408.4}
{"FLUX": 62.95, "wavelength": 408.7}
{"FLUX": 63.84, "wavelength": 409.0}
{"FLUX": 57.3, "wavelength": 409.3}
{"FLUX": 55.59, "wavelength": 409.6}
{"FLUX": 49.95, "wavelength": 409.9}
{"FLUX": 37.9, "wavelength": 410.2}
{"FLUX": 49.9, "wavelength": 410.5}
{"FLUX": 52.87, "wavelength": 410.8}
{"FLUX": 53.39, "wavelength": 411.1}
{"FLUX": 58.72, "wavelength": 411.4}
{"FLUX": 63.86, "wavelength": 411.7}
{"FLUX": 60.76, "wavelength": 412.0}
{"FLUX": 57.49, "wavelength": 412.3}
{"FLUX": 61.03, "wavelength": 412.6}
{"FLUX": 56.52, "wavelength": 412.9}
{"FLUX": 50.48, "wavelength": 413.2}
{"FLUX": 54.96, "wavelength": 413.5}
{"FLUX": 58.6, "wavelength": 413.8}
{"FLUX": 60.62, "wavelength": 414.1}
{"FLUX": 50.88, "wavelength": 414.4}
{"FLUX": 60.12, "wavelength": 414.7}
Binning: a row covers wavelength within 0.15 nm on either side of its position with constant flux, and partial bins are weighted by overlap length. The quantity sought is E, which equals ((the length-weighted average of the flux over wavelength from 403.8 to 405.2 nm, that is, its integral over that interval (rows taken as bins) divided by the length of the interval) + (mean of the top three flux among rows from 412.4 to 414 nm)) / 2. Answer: 57.3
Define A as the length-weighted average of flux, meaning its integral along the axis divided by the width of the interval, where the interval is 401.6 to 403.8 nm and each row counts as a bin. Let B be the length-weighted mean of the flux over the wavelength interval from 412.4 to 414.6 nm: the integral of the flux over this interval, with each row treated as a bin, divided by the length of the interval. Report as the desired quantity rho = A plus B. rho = 111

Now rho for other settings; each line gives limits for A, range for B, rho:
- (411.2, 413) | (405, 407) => 115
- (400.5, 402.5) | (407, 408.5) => 109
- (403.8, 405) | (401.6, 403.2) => 109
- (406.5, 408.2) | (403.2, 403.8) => 109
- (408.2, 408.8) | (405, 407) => 112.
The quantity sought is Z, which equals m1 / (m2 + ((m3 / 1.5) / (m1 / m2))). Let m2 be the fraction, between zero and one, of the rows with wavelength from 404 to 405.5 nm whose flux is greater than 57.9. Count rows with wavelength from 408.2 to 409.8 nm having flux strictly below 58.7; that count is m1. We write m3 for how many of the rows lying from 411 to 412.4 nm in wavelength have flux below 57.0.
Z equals 6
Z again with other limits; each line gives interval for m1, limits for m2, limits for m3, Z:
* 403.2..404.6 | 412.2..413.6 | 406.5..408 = 4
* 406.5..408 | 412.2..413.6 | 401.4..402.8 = 13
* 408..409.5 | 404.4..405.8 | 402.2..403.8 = 9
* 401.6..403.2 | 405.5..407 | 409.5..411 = 11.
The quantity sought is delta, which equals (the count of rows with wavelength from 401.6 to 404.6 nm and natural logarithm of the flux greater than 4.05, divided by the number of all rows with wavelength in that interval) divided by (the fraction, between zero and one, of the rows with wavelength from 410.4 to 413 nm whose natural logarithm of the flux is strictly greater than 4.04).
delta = 0.72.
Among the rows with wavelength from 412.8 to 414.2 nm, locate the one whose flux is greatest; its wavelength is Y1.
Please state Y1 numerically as 414.1 nm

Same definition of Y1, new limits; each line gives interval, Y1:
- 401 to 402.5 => 401.2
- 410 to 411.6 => 411.4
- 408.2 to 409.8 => 409.0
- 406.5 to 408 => 406.9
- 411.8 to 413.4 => 412.6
